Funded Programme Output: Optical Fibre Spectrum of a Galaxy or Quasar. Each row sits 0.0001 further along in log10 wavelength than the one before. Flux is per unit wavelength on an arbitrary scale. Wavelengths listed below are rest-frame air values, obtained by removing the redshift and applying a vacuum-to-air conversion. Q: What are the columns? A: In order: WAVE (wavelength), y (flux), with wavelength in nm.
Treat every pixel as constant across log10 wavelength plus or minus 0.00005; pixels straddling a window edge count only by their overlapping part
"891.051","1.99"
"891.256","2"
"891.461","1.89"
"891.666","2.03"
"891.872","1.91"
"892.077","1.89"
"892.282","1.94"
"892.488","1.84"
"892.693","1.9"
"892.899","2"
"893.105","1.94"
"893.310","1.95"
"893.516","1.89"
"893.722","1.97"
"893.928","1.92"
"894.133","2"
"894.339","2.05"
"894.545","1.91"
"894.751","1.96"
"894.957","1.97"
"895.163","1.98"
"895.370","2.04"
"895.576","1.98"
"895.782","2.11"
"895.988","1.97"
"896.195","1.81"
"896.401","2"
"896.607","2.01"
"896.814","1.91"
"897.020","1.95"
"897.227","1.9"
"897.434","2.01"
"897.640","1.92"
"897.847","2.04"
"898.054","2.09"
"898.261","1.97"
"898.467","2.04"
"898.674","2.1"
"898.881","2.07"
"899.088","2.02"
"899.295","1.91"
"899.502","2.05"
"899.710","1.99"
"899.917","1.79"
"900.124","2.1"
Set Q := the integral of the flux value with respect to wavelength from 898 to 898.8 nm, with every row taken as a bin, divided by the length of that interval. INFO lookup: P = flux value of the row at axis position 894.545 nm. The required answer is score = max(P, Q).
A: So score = 2.05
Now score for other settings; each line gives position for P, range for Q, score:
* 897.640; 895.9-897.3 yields 1.94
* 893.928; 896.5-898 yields 1.97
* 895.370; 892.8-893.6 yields 2.04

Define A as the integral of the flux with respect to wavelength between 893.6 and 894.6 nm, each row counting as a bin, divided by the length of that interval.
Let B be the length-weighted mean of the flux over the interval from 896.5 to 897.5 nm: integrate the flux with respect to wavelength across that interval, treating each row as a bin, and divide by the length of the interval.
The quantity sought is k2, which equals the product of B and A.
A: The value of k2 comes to 3.85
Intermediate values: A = 1.97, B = 1.95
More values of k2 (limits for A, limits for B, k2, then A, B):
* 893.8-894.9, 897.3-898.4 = 3.95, 1.97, 2.00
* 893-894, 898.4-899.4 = 3.92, 1.93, 2.03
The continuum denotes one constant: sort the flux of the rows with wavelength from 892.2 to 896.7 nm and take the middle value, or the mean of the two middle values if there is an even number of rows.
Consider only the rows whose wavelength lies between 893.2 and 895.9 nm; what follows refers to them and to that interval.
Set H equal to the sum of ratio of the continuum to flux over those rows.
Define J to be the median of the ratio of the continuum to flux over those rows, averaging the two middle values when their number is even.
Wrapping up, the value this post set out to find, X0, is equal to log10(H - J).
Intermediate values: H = 13.0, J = 1.00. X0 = 1.08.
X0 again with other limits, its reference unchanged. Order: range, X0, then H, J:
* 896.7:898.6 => 0.90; 9.0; 1.00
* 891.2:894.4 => 1.18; 16.2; 1.02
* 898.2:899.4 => 0.69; 5.9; 0.97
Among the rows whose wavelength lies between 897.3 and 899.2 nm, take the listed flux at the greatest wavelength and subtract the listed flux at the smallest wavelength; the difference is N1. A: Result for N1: 0.010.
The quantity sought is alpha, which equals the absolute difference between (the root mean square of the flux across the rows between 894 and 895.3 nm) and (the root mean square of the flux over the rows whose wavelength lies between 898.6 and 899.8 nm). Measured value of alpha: 0.05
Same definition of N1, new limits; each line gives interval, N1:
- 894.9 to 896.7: 0.040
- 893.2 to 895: 0.020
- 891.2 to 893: 0.000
